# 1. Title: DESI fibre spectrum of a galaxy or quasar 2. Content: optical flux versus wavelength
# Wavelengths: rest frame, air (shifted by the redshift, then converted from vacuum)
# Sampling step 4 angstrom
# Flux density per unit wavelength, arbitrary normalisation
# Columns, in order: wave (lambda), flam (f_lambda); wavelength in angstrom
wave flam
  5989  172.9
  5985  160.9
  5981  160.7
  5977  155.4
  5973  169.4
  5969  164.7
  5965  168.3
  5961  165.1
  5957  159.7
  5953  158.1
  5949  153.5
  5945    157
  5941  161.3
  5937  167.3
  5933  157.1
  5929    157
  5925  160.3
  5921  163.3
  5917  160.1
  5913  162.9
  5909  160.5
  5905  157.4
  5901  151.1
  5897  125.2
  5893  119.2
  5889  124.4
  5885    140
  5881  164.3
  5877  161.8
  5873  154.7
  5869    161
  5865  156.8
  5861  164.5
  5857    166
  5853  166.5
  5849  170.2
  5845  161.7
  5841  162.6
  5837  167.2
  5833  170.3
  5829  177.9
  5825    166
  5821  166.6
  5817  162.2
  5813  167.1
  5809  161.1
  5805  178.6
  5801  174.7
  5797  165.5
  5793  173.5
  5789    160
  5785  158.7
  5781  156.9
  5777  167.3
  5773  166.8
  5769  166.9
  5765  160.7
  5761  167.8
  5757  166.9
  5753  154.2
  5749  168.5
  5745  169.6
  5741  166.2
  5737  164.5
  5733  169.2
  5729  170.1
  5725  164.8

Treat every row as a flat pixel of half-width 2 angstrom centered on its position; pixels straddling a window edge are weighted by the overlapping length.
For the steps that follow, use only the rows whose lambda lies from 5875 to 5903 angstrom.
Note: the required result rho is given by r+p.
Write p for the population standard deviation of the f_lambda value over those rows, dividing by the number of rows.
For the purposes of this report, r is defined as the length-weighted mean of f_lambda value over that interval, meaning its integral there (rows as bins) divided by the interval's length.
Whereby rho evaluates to 158.1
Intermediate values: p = 17.2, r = 141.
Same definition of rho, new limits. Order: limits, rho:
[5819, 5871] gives 170.9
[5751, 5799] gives 169.1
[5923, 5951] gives 163.2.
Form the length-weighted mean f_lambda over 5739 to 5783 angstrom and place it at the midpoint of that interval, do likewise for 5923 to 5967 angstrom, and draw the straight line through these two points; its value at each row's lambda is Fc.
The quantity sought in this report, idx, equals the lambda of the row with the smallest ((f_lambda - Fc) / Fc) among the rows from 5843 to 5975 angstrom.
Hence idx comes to 5893 angstrom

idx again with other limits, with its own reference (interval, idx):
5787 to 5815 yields 5789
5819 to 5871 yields 5865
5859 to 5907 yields 5893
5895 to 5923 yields 5897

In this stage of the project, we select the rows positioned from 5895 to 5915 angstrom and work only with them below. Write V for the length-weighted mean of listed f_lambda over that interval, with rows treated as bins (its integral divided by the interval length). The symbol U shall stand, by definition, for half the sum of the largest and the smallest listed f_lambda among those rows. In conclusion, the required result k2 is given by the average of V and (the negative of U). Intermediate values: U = 144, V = 151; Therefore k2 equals 3.7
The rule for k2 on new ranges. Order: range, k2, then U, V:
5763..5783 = 0.8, 162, 164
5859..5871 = 0.1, 161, 161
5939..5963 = -0.1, 159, 159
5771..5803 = -0.2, 166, 165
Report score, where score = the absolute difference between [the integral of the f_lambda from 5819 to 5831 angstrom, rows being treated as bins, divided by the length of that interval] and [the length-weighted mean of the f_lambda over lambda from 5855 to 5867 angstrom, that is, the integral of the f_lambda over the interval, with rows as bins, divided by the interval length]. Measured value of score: 8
